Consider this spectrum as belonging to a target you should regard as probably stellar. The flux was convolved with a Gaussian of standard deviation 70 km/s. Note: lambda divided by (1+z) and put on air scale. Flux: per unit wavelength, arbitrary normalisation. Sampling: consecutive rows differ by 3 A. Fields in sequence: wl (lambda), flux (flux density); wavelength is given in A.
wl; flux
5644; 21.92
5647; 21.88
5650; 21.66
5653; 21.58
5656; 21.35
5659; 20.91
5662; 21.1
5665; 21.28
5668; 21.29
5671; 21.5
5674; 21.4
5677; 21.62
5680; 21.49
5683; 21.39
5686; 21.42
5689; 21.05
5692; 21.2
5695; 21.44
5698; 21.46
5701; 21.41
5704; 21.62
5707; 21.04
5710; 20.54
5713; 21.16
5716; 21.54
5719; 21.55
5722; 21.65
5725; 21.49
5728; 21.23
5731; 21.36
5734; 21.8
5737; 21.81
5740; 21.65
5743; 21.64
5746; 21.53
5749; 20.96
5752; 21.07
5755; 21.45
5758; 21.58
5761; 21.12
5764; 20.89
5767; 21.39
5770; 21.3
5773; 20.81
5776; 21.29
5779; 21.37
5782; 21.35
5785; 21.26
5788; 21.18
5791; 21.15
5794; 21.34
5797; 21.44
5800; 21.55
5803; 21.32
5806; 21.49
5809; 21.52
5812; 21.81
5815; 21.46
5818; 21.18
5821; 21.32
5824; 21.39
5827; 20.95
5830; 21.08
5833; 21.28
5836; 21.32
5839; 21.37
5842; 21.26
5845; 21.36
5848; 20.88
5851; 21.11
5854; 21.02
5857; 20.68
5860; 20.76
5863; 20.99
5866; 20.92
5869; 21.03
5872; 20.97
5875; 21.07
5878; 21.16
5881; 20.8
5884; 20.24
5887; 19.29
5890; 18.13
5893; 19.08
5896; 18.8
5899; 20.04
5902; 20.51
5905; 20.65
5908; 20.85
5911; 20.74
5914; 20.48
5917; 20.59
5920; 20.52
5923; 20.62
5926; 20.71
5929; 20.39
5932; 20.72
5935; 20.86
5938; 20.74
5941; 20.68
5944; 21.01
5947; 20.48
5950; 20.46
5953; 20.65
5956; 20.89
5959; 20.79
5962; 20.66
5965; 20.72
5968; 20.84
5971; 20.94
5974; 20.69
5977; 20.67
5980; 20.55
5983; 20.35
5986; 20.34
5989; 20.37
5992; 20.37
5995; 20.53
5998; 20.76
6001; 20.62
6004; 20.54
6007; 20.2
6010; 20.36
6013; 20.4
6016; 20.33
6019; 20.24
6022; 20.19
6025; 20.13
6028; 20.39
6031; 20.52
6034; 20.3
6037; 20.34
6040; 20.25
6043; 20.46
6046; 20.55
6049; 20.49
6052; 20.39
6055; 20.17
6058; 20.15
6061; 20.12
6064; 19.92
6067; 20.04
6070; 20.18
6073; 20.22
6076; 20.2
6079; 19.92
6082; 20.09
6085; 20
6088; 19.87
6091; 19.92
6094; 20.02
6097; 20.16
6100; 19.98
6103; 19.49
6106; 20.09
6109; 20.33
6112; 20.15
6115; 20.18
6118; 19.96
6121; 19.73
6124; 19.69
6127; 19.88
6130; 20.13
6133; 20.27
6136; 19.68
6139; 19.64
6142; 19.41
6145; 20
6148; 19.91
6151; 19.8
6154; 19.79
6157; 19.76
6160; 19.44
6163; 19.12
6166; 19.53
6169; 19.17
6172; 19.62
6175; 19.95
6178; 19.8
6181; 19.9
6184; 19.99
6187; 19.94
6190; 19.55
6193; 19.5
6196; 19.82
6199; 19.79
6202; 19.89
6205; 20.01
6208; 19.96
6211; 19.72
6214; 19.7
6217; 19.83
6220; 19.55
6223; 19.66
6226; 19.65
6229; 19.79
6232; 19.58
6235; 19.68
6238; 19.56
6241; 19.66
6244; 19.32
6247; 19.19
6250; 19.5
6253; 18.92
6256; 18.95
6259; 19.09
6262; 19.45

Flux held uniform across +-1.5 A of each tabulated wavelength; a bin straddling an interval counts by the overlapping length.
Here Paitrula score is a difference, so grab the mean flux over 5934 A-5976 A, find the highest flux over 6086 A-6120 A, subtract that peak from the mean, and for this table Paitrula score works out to 0.41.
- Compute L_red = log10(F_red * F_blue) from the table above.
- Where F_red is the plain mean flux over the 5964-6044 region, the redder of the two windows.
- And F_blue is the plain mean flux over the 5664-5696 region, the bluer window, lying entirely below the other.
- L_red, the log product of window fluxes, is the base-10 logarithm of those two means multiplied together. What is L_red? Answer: 2.64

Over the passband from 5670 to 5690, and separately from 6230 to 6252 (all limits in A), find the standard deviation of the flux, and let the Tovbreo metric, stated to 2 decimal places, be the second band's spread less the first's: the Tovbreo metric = 0.00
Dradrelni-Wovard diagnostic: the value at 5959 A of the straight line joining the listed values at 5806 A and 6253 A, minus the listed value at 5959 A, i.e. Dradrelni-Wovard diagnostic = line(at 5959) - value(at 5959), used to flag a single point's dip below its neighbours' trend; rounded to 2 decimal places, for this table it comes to -0.18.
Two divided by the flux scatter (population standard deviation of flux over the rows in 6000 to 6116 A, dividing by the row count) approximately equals 9.0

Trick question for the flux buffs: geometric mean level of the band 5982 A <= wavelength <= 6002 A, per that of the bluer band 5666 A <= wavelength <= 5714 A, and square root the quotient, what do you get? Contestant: 0.980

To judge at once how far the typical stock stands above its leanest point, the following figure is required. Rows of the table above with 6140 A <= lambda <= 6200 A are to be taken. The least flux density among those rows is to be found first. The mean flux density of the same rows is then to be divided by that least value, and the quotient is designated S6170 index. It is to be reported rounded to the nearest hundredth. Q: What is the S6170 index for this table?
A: 1.03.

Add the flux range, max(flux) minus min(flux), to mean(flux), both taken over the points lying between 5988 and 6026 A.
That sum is 21.0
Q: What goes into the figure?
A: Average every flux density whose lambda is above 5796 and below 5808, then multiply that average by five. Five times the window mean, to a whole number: 107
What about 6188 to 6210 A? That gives 99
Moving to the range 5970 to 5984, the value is 103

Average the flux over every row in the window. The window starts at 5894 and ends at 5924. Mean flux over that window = 20.4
